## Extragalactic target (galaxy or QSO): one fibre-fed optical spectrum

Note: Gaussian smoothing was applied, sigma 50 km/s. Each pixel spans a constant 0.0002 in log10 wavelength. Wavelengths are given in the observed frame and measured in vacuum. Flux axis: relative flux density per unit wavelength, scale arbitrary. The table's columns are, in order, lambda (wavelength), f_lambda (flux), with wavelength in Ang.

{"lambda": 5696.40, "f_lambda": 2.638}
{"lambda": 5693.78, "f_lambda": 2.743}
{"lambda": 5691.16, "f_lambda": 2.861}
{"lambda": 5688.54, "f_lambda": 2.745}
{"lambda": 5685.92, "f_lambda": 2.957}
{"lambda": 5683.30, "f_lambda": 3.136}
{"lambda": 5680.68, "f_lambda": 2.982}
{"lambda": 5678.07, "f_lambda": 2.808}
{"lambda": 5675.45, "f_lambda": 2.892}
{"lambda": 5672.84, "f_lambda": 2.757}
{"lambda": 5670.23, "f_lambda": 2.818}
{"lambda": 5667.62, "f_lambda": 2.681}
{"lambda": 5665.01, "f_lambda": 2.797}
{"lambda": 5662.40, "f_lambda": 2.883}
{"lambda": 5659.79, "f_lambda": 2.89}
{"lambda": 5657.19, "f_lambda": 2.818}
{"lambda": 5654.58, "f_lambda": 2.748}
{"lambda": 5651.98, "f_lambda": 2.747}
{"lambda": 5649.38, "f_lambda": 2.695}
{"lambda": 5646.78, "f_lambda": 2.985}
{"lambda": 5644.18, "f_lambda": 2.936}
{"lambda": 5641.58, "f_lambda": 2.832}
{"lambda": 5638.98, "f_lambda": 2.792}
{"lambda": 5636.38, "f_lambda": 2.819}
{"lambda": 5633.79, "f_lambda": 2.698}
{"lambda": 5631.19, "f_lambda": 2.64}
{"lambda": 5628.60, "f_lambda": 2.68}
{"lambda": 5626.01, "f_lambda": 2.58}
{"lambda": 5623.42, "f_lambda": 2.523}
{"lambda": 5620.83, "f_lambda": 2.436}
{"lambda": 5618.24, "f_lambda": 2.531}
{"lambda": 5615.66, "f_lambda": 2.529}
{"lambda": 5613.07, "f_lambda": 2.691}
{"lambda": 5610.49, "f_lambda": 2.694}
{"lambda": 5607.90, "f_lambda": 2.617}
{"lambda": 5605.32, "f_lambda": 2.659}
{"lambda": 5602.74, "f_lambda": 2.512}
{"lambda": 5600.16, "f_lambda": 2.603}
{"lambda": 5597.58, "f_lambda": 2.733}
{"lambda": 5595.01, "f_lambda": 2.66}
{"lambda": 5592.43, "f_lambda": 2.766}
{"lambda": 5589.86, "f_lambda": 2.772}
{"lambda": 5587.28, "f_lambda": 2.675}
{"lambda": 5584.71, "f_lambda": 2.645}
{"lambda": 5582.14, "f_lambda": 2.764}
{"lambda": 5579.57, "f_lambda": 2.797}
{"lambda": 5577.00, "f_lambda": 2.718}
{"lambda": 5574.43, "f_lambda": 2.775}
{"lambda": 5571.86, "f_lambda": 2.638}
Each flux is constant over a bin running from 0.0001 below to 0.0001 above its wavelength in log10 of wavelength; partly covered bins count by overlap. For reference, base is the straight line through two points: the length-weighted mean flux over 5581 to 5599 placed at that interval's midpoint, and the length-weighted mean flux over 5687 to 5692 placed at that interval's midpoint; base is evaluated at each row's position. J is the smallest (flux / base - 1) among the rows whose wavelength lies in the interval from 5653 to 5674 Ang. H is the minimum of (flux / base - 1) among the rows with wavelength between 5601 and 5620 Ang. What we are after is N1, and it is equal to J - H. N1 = 0.04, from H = -0.079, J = -0.037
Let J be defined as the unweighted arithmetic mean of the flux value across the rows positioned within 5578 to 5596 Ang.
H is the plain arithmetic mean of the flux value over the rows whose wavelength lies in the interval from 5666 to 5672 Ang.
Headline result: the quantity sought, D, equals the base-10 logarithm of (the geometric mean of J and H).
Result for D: 0.437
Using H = 2.75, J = 2.73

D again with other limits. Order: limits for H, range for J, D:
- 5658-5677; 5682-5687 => 0.467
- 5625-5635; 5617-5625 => 0.410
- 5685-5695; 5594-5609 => 0.436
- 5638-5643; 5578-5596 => 0.442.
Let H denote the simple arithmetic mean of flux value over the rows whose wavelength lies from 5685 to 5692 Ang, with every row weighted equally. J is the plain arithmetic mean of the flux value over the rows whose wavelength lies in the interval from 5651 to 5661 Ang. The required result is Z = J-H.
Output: -0.05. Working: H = 2.85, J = 2.80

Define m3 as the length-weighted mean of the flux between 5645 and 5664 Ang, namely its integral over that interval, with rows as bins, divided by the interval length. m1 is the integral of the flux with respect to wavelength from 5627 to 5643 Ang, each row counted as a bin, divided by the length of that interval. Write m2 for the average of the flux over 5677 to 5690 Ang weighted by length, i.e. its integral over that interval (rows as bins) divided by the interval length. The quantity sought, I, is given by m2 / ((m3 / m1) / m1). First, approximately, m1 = 2.74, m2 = 2.93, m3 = 2.83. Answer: 7.8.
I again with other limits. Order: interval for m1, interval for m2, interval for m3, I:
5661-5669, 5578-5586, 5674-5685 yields 7.2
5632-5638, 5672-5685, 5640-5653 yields 7.8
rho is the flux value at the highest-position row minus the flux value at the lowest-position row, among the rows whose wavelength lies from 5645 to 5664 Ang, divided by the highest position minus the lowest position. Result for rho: -0.007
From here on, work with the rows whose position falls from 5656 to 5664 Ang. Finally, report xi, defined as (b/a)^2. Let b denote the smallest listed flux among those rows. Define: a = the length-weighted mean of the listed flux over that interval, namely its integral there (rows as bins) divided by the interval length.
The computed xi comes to 0.969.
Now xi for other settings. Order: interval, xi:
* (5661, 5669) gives 0.925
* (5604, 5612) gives 0.970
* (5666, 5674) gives 0.947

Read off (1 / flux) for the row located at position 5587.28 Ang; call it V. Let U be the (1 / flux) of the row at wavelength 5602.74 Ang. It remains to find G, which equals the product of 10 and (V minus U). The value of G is -0.24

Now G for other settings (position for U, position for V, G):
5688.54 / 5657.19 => -0.09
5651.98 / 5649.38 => 0.07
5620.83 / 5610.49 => -0.39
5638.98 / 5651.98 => 0.06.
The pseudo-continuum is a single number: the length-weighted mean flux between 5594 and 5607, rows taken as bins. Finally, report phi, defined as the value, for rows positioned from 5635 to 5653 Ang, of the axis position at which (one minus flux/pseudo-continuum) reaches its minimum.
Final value 5646.78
